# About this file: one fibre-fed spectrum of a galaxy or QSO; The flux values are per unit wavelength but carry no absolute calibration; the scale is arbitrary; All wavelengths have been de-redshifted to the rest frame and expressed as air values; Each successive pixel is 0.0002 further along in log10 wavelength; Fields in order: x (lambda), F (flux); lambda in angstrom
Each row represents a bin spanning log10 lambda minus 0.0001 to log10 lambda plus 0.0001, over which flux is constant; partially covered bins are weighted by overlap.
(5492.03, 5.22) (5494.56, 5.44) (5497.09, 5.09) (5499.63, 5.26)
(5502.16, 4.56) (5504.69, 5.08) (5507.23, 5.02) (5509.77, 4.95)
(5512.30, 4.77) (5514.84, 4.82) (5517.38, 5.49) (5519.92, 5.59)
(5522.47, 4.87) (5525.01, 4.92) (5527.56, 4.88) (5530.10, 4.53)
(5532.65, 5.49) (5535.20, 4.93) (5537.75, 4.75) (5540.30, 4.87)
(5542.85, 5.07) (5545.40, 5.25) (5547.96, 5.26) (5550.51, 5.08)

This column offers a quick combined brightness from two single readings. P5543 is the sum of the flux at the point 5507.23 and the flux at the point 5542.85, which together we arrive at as 10.09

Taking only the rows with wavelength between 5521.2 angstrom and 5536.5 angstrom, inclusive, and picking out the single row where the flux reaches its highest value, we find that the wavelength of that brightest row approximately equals 5532.65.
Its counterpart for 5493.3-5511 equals 5494.56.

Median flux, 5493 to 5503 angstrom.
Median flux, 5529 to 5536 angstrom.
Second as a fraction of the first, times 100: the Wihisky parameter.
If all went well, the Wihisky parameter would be 95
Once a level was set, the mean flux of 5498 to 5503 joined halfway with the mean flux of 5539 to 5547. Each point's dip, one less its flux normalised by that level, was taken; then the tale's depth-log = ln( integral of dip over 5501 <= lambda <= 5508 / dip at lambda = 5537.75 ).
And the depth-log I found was 1.2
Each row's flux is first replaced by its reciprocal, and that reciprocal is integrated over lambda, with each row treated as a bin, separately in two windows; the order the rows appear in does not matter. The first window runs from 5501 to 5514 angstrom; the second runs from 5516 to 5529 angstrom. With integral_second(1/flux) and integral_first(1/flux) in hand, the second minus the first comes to -0.13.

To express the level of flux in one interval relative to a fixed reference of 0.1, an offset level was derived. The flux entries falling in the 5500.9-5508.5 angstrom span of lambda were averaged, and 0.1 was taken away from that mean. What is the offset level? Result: 4.79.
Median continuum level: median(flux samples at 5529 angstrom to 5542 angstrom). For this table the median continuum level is 4.87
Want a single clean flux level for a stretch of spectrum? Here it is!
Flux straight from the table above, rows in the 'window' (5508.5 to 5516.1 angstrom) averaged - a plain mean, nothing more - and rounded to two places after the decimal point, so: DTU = 4.85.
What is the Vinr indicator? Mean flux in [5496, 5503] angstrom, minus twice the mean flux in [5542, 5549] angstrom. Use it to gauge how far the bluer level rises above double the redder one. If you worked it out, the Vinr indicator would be -5.4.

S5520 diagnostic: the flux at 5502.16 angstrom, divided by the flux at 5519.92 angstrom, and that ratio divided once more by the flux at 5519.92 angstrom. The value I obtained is 0.146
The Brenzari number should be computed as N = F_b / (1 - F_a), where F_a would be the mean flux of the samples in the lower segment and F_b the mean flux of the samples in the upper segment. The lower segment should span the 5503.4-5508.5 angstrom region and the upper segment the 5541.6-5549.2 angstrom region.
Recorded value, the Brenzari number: -1.28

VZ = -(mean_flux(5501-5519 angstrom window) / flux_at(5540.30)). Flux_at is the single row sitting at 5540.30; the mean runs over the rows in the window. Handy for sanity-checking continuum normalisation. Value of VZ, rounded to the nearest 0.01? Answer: -1.02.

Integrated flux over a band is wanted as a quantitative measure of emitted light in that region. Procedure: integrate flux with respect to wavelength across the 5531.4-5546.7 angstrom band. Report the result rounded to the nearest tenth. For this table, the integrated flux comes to 77.4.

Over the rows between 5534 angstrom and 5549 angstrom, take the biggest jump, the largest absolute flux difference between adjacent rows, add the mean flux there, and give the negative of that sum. -5.22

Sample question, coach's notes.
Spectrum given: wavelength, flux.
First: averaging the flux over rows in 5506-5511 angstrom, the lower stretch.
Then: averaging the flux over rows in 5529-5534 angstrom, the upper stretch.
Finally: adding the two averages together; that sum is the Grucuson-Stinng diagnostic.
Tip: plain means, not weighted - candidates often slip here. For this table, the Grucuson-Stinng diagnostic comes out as 10.0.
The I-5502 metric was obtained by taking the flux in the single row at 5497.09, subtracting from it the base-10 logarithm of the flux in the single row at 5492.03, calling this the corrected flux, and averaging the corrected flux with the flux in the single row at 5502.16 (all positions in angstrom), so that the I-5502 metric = 4.47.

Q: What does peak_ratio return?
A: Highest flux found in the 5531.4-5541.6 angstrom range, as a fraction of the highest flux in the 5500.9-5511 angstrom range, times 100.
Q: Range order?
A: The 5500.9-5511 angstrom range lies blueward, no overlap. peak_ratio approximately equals 108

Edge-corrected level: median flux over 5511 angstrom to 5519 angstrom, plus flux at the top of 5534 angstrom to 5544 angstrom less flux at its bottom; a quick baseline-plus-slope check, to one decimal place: 5.0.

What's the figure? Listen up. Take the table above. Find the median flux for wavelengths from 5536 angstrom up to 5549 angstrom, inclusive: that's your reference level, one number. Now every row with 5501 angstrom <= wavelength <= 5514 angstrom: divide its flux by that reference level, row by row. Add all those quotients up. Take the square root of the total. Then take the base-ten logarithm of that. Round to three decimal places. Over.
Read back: 0.341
